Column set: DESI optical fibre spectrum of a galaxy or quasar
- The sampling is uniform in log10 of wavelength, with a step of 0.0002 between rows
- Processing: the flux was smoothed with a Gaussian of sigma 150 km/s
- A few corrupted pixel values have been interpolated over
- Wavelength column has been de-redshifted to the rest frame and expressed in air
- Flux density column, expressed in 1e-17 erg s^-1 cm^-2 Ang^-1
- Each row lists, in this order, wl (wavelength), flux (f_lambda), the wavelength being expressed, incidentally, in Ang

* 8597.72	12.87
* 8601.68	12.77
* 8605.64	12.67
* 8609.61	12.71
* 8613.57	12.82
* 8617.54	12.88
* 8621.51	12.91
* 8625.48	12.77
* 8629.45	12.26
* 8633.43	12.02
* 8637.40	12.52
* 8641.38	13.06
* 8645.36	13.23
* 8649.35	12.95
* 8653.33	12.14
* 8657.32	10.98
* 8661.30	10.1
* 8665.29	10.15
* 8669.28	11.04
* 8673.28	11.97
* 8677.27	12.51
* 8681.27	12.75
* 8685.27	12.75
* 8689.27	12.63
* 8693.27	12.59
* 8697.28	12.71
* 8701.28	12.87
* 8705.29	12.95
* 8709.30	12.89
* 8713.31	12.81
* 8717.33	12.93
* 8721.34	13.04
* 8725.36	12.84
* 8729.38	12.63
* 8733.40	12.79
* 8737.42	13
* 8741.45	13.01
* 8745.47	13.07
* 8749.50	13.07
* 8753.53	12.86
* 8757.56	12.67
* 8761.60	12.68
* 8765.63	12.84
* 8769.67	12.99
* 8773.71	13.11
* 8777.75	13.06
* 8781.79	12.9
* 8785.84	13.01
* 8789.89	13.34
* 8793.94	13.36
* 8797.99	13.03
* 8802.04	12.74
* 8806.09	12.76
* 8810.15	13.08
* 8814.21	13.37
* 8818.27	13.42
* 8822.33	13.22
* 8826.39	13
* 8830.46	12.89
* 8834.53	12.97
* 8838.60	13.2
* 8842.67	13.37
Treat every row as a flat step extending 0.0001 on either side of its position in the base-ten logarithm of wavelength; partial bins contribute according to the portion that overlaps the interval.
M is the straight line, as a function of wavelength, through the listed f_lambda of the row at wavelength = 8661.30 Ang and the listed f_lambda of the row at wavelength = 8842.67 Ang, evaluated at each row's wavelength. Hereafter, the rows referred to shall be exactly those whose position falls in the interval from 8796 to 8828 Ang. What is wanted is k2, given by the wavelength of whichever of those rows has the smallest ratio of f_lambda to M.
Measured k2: 8826.39 Ang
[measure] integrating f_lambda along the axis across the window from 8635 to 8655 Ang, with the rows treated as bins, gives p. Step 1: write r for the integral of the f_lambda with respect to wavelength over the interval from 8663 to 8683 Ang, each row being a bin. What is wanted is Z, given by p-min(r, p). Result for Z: 23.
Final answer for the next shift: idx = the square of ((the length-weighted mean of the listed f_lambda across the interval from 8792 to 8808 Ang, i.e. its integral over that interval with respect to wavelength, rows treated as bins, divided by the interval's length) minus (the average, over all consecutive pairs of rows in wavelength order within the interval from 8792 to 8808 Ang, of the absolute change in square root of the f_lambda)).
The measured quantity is 168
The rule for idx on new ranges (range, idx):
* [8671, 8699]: 157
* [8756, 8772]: 164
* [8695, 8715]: 165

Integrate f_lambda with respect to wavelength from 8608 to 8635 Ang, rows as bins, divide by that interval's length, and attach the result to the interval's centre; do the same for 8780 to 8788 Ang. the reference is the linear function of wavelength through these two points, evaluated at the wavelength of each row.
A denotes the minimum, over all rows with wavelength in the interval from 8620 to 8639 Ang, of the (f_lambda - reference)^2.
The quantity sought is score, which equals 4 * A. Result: 0.067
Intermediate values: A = 0.0166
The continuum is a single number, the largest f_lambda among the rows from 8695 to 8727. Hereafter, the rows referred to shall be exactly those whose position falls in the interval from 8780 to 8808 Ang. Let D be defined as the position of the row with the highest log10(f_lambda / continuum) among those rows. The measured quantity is 8793.94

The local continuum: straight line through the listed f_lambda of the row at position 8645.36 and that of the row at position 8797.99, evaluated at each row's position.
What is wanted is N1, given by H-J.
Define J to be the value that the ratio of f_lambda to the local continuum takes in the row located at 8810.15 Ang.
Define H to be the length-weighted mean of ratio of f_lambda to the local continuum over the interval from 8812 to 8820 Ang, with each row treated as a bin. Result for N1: 0.02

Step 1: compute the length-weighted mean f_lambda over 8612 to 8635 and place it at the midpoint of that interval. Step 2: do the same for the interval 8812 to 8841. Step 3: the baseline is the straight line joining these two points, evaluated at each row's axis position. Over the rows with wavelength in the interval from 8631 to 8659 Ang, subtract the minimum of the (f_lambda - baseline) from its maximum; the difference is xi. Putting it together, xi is 2.3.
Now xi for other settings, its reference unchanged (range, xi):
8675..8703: 0.3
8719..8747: 0.4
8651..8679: 2.4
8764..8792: 0.4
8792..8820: 0.6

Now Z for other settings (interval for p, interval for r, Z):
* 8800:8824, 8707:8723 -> 108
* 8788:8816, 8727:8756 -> 0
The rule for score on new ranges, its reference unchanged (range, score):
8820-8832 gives 0.004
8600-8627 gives 0.018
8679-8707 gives 0.000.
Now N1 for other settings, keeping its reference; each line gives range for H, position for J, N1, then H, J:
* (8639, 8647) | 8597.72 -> 0.02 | 0.99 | 0.968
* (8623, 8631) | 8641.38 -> -0.04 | 0.95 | 0.987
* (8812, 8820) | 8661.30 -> 0.26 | 1.03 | 0.765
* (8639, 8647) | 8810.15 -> -0.01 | 0.99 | 1.005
